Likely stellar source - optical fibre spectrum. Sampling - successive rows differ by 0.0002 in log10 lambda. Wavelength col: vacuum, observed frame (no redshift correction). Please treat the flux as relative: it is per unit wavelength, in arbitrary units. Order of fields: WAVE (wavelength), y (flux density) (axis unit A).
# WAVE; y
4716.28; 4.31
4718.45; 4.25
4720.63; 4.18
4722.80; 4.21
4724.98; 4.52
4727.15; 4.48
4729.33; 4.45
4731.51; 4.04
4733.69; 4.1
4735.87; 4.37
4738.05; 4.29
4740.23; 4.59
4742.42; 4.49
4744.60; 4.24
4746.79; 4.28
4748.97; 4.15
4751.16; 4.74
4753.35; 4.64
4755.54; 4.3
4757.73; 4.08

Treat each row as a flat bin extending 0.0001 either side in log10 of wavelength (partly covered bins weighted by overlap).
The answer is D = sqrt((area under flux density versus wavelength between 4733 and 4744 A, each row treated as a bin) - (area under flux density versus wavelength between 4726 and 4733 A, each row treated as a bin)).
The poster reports 4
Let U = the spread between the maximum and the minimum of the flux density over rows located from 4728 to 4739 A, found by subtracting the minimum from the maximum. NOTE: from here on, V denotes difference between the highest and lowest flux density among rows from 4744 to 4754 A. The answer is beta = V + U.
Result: 1.00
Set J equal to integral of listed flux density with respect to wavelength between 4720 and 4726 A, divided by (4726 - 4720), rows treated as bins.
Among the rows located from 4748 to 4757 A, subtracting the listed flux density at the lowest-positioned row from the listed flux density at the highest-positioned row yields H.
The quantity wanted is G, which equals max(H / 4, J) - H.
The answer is 4.2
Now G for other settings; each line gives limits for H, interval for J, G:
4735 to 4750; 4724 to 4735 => 4.5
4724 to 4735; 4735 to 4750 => 4.8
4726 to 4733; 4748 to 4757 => 4.9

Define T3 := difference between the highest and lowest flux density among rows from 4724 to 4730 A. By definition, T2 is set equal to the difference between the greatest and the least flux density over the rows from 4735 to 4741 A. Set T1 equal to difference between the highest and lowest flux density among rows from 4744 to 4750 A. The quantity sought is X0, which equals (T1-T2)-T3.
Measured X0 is -0.24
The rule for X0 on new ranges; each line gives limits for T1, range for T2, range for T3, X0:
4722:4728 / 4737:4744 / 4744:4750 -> -0.12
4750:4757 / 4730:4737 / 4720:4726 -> -0.23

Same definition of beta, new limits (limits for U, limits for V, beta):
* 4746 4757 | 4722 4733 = 1.07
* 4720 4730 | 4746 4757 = 0.93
